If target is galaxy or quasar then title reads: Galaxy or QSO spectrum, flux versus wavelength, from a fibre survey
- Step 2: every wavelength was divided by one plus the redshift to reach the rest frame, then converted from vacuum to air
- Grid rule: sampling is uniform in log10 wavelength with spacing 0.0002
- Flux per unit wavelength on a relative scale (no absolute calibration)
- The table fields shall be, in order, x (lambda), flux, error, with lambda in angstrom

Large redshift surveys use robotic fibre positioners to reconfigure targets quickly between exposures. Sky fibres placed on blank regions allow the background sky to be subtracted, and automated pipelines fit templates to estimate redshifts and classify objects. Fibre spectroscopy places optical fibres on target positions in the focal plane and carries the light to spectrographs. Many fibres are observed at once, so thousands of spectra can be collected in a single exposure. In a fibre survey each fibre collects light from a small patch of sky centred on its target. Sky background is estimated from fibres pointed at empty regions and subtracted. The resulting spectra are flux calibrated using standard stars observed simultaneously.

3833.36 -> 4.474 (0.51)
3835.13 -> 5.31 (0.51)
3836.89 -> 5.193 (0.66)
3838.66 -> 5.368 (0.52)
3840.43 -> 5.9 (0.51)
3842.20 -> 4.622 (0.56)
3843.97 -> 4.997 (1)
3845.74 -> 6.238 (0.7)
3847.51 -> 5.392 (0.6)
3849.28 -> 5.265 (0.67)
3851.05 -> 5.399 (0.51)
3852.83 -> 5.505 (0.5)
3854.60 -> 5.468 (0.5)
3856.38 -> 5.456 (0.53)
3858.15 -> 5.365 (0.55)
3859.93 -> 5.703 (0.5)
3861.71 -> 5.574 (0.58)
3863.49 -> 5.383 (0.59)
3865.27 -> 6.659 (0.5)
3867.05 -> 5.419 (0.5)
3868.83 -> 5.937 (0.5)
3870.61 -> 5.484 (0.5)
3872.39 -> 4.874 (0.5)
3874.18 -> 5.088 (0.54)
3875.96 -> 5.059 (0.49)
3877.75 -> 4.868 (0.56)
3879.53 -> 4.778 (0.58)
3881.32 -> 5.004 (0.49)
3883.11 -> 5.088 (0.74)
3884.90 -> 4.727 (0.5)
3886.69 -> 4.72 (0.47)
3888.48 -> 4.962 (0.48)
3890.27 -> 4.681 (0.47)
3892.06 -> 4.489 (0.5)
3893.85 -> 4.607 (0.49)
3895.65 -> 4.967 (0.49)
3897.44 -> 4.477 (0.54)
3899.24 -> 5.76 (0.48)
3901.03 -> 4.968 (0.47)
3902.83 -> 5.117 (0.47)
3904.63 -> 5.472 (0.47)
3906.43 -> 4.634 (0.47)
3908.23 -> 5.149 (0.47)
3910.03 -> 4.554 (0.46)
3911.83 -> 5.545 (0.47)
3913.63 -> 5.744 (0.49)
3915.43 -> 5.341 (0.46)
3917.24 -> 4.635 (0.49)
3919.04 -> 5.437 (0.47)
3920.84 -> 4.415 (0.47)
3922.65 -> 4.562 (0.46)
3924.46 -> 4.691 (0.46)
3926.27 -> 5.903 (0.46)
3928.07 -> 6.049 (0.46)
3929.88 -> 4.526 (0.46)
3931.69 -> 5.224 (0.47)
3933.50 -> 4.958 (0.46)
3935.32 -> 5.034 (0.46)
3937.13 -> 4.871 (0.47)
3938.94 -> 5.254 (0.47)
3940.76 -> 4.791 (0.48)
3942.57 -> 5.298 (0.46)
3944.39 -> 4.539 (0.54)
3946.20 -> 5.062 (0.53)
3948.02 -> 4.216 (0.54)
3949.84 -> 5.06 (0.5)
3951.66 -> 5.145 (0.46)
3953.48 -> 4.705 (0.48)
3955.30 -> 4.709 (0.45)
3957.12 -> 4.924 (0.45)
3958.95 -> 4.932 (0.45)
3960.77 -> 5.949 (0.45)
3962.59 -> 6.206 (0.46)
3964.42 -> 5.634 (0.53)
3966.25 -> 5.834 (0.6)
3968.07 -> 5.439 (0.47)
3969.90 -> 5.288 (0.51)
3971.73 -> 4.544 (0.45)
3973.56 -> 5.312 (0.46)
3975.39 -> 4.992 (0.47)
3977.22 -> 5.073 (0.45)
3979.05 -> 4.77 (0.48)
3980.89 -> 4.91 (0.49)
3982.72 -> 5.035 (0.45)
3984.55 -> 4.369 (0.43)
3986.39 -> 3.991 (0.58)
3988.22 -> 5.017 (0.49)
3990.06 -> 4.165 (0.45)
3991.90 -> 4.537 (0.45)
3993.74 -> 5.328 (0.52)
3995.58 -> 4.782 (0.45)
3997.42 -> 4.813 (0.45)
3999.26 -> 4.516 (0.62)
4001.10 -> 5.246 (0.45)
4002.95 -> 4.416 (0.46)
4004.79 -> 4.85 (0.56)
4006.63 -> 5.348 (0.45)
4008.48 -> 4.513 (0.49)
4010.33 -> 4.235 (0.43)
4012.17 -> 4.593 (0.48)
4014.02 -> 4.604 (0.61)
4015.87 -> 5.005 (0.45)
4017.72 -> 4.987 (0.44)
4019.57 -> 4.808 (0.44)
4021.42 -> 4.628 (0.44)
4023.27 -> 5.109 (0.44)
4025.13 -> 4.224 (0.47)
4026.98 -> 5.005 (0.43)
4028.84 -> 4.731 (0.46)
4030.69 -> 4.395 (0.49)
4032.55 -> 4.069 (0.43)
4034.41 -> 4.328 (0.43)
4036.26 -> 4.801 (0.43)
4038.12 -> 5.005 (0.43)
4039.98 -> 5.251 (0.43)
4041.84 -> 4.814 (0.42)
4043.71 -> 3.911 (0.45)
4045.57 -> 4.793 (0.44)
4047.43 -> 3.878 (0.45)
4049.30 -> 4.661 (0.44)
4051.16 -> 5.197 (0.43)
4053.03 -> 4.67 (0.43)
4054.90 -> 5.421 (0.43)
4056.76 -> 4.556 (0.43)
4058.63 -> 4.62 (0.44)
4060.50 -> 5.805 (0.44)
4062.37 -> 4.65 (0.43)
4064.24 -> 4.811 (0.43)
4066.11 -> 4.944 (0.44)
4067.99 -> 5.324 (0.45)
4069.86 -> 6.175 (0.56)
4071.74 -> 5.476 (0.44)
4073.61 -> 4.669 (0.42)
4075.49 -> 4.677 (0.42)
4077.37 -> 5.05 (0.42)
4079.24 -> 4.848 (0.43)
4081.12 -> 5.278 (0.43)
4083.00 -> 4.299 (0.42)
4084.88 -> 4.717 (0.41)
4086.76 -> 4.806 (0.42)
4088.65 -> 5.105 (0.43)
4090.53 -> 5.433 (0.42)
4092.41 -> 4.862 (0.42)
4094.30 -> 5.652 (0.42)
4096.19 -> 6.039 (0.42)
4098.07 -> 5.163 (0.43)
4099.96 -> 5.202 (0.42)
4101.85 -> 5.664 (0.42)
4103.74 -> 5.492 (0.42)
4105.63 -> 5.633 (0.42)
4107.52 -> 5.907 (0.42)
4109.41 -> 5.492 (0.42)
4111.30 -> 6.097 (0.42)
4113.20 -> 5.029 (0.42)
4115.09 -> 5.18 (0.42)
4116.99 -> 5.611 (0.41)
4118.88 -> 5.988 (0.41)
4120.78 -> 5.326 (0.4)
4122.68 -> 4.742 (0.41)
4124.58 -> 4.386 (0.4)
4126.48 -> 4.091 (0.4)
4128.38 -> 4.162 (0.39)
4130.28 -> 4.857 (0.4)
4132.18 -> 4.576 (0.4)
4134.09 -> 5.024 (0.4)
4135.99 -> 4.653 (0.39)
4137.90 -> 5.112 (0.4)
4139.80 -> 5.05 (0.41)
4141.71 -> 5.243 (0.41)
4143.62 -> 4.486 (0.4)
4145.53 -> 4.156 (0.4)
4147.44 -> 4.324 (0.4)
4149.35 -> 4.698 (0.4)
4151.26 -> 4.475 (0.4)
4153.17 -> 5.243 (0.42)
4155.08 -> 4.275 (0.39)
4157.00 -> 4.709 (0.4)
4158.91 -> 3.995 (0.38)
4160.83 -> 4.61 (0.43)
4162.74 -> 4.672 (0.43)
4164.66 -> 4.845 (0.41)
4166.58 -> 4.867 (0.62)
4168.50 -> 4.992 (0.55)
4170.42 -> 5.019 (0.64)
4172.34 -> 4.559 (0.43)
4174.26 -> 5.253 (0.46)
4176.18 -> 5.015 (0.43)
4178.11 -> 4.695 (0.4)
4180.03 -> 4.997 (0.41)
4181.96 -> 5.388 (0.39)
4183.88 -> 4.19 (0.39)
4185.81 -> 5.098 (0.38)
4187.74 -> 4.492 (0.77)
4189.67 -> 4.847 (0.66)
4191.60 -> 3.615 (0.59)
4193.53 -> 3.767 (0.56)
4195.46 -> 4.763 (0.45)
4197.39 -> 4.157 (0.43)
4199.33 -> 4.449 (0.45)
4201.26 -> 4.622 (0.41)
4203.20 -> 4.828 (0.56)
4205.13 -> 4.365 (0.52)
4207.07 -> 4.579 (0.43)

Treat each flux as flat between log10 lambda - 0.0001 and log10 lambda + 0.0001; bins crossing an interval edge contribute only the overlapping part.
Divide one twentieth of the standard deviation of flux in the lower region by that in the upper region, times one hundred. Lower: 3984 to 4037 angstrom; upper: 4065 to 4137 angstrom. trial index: 3.4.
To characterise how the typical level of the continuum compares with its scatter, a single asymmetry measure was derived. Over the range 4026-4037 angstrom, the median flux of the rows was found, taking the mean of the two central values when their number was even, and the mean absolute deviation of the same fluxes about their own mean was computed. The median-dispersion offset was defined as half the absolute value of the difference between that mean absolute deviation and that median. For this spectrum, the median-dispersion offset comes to 2.14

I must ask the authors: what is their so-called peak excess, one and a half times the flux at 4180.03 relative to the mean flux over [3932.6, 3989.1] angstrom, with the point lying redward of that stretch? 1.5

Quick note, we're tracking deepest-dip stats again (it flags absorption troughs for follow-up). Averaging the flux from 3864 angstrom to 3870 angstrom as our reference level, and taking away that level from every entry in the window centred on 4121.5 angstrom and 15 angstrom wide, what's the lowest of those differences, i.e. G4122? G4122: -1.9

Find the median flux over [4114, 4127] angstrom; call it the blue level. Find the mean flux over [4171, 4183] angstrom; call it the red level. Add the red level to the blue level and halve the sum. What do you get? 5.08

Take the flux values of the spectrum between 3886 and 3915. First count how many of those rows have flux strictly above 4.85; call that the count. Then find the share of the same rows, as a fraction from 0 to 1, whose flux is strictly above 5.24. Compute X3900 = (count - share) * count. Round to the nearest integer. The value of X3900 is 79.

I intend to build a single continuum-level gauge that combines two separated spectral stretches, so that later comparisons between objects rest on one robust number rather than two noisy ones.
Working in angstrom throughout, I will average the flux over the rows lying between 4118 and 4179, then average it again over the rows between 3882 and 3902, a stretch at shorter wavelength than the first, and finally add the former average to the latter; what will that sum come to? 9.61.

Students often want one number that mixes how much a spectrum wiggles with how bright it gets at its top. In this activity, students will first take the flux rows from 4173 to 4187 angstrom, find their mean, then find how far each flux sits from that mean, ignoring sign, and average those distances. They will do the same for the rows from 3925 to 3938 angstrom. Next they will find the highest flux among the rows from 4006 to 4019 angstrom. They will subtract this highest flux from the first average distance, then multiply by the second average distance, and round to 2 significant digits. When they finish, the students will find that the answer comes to -2.2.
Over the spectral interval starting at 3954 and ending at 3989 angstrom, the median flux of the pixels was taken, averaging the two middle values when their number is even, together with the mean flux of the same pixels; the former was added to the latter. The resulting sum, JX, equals 10.1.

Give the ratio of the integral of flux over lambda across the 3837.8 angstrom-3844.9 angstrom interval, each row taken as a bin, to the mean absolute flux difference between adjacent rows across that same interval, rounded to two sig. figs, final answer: 51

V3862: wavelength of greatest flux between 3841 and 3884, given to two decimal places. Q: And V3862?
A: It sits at 3865.27 angstrom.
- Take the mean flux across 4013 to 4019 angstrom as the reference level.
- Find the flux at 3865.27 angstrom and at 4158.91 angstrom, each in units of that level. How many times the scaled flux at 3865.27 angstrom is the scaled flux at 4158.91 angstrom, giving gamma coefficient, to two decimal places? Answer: 0.60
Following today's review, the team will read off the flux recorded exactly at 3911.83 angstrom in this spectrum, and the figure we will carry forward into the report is 5.545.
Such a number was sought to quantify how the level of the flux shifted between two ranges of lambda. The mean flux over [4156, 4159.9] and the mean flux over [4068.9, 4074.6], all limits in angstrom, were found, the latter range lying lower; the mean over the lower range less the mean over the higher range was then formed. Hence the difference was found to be 1.1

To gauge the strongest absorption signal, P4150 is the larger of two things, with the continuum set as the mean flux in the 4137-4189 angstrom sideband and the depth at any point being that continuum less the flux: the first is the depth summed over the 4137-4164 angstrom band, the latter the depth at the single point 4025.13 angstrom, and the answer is 1.6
